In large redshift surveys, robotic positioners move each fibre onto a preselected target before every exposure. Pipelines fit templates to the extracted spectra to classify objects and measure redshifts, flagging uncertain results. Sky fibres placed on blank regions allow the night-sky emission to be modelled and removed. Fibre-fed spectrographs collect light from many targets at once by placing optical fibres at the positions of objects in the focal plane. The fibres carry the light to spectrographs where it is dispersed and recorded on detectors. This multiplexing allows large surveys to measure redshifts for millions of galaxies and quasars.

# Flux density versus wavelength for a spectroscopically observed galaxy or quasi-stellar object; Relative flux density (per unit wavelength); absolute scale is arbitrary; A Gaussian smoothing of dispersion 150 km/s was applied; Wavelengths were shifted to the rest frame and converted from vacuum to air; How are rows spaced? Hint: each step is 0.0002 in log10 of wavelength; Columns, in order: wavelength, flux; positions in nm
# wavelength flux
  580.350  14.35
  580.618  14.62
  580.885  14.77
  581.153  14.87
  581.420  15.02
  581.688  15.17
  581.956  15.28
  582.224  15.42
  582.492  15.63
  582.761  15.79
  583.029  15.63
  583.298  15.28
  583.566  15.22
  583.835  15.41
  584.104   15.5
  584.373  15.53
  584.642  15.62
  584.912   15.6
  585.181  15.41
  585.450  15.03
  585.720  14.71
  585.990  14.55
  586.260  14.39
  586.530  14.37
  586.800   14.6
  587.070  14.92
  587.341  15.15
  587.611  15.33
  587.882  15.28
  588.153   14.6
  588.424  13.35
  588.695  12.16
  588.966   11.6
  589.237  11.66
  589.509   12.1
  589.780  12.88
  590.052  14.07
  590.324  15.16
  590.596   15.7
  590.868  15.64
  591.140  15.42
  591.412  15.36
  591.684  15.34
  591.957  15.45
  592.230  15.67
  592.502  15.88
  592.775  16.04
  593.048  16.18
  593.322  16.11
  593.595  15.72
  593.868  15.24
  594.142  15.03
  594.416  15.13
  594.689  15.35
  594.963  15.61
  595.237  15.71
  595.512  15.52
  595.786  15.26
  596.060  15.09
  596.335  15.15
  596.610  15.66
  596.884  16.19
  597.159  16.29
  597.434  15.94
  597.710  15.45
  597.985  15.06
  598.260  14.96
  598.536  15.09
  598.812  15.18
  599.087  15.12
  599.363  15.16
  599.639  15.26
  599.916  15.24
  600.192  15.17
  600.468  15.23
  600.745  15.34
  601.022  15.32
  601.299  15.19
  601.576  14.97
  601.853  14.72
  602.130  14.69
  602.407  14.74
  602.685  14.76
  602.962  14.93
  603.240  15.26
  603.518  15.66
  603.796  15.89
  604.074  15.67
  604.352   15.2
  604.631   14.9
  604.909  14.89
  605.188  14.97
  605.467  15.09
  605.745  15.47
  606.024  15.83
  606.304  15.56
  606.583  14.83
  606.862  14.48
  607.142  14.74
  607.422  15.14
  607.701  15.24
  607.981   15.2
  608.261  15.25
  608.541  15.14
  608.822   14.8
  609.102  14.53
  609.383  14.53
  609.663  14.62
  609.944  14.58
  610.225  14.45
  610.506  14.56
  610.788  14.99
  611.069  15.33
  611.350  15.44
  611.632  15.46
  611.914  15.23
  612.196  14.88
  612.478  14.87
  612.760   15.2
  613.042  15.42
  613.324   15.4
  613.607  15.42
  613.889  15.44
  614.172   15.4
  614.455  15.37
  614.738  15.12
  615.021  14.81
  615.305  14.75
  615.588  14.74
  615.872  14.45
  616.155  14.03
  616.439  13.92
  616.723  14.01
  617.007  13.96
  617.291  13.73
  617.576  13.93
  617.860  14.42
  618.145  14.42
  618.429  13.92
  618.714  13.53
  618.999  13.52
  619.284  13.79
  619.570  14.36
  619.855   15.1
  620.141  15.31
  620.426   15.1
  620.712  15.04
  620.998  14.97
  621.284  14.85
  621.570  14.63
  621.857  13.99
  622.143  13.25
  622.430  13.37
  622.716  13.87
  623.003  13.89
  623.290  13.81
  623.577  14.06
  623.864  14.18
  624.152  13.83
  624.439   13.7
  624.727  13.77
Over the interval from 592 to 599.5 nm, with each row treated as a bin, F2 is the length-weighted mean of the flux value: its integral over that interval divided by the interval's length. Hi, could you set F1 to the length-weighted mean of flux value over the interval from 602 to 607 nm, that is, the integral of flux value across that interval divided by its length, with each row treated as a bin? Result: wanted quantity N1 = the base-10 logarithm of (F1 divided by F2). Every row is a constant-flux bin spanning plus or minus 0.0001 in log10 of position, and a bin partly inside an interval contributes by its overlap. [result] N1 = -0.01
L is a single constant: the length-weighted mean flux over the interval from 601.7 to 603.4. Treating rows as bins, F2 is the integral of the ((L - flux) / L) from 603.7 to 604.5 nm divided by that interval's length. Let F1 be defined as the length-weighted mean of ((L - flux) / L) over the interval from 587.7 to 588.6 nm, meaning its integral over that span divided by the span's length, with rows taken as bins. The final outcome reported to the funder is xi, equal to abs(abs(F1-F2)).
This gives 0.081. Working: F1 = 0.034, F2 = -0.05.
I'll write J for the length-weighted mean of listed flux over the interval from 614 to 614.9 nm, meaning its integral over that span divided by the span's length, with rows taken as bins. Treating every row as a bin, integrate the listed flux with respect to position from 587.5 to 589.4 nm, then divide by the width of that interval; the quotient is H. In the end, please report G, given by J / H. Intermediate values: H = 13.4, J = 15.3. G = 1.14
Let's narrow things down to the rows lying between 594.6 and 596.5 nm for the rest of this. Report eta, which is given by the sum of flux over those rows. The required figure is 108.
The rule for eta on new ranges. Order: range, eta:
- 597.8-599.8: 106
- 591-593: 109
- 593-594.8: 109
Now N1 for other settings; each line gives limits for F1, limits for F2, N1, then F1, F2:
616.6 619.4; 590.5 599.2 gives -0.05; 13.9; 15.5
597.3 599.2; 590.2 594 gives -0.01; 15.3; 15.6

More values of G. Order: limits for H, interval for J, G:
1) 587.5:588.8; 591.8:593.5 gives 1.12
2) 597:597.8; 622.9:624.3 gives 0.88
